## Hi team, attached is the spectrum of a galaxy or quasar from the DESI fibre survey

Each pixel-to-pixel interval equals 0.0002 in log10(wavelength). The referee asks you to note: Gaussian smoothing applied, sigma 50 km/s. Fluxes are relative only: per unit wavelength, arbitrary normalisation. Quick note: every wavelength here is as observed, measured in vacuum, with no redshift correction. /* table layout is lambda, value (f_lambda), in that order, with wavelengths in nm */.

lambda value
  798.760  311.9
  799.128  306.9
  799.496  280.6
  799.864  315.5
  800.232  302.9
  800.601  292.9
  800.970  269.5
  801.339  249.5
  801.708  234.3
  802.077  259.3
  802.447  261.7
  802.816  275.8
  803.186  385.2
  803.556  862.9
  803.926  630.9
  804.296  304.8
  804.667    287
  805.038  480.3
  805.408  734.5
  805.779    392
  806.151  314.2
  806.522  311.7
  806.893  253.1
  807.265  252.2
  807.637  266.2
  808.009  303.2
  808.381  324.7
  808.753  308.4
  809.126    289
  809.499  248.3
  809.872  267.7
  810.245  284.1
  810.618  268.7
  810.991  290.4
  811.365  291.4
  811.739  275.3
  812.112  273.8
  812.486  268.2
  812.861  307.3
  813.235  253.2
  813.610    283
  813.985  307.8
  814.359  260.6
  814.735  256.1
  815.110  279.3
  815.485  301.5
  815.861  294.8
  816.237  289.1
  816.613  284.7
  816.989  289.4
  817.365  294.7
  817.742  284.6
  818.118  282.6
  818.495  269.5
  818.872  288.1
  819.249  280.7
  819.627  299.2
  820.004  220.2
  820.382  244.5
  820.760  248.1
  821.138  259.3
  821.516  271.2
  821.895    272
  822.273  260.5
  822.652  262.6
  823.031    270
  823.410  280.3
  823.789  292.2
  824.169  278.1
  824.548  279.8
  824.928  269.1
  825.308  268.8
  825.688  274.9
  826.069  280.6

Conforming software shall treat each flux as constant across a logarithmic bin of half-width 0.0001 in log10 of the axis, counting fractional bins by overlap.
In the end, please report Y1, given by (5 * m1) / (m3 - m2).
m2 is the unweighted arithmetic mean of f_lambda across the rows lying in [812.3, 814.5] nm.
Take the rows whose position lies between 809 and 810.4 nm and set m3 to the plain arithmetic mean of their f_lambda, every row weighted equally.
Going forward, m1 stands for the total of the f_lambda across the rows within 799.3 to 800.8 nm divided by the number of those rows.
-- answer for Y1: -192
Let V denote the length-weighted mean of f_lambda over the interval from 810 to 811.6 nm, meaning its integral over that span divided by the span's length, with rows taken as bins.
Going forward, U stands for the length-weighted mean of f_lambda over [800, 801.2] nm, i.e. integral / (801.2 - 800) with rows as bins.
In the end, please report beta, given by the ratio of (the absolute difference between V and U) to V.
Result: 0.018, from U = 288.0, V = 283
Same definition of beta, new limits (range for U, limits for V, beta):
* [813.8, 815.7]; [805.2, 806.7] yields 0.360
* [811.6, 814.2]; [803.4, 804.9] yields 0.452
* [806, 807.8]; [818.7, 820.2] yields 0.027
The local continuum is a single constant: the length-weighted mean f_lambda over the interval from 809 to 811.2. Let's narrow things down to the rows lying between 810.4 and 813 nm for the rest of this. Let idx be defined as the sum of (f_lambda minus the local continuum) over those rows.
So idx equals 54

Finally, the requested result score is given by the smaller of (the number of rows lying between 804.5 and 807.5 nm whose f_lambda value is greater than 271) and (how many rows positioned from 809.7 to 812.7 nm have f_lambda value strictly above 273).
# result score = 5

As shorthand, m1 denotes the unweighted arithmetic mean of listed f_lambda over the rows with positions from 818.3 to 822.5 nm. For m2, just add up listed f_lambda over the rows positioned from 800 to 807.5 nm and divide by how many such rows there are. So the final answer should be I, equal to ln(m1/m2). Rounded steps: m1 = 265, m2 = 368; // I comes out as -0.33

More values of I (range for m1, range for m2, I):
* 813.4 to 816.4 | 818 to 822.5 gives 0.06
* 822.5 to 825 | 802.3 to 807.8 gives -0.37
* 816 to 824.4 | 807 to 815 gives -0.02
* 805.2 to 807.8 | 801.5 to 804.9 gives -0.08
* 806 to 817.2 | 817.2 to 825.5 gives 0.04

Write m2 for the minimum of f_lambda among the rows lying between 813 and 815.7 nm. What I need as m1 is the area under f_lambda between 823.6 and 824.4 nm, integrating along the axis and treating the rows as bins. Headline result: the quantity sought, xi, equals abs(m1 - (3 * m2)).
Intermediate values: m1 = 228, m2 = 253.2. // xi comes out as 532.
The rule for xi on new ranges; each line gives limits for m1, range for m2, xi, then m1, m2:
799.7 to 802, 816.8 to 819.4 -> 173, 635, 269.5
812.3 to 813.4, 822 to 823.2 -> 477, 304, 260.5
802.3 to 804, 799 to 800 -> 28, 814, 280.6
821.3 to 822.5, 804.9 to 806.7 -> 614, 321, 311.7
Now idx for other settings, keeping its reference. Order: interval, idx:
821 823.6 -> -45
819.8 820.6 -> -84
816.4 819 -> 72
